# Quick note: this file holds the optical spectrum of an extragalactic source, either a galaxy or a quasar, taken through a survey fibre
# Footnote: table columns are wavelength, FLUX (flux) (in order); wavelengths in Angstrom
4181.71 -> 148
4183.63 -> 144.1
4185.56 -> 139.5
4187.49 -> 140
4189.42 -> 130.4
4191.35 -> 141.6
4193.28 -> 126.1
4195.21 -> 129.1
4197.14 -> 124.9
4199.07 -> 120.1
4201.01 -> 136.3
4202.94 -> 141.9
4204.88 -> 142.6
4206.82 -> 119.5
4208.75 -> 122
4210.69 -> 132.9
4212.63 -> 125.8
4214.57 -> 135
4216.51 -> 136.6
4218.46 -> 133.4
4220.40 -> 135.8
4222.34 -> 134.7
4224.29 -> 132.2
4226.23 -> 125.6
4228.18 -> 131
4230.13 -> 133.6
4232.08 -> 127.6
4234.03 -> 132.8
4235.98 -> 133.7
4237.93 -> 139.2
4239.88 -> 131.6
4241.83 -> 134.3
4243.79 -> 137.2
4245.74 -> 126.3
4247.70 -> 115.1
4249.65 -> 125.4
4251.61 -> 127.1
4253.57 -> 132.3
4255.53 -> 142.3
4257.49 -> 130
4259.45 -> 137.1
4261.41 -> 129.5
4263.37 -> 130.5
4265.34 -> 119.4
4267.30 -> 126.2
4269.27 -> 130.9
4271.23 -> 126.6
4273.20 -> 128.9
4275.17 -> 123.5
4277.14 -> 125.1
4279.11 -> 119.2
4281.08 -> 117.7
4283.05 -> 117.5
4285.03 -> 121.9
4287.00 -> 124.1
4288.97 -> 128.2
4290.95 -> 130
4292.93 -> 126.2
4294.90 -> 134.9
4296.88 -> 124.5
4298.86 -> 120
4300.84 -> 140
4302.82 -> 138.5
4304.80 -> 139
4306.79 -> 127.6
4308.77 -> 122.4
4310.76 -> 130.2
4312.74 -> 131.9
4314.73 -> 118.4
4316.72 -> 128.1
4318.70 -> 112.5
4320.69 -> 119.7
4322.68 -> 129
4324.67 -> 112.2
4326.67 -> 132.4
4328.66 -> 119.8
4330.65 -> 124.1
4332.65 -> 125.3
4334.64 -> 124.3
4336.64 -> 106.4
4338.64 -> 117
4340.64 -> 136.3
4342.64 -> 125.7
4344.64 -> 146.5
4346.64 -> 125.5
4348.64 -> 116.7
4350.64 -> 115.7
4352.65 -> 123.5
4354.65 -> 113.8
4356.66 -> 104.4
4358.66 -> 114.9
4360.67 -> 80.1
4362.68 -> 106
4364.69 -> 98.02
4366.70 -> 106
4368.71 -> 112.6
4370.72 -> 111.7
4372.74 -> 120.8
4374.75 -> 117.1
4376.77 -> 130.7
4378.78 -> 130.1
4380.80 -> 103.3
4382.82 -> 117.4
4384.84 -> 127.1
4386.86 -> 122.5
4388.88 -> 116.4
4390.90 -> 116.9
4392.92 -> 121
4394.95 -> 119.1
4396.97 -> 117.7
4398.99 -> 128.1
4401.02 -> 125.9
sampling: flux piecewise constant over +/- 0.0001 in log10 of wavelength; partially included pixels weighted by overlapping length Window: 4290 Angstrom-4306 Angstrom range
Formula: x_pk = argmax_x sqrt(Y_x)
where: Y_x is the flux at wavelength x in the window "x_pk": 4300.84 Angstrom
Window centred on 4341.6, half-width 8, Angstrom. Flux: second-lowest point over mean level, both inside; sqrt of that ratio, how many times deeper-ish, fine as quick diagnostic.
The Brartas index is 0.967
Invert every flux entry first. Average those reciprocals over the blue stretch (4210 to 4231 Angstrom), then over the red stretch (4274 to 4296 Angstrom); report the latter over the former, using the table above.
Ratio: 1.07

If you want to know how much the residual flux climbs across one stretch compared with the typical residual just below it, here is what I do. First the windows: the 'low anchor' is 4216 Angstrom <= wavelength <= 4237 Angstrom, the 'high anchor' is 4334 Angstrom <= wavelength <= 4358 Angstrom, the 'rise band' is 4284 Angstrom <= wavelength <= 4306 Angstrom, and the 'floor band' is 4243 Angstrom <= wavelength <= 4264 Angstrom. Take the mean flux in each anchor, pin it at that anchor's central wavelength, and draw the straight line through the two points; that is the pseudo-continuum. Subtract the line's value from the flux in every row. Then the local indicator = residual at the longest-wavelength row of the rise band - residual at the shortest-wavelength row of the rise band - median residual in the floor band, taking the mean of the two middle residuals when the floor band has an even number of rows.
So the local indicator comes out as 18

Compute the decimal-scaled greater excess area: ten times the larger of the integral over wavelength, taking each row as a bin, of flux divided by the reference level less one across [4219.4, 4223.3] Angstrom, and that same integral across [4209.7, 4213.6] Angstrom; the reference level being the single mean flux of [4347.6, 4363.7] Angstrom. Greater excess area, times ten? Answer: 9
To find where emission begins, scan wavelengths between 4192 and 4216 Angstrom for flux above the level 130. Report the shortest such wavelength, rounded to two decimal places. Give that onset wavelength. 4201.01 Angstrom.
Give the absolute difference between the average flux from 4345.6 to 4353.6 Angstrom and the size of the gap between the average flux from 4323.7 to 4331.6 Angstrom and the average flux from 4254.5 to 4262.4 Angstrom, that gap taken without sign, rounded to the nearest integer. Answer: 108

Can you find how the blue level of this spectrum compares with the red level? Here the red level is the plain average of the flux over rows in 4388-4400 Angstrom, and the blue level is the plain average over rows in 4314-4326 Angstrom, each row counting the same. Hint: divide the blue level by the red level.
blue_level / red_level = 1.00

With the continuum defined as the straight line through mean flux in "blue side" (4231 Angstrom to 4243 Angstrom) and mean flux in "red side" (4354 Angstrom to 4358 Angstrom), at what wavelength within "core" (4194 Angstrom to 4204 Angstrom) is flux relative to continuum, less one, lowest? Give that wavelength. 4199.07 Angstrom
